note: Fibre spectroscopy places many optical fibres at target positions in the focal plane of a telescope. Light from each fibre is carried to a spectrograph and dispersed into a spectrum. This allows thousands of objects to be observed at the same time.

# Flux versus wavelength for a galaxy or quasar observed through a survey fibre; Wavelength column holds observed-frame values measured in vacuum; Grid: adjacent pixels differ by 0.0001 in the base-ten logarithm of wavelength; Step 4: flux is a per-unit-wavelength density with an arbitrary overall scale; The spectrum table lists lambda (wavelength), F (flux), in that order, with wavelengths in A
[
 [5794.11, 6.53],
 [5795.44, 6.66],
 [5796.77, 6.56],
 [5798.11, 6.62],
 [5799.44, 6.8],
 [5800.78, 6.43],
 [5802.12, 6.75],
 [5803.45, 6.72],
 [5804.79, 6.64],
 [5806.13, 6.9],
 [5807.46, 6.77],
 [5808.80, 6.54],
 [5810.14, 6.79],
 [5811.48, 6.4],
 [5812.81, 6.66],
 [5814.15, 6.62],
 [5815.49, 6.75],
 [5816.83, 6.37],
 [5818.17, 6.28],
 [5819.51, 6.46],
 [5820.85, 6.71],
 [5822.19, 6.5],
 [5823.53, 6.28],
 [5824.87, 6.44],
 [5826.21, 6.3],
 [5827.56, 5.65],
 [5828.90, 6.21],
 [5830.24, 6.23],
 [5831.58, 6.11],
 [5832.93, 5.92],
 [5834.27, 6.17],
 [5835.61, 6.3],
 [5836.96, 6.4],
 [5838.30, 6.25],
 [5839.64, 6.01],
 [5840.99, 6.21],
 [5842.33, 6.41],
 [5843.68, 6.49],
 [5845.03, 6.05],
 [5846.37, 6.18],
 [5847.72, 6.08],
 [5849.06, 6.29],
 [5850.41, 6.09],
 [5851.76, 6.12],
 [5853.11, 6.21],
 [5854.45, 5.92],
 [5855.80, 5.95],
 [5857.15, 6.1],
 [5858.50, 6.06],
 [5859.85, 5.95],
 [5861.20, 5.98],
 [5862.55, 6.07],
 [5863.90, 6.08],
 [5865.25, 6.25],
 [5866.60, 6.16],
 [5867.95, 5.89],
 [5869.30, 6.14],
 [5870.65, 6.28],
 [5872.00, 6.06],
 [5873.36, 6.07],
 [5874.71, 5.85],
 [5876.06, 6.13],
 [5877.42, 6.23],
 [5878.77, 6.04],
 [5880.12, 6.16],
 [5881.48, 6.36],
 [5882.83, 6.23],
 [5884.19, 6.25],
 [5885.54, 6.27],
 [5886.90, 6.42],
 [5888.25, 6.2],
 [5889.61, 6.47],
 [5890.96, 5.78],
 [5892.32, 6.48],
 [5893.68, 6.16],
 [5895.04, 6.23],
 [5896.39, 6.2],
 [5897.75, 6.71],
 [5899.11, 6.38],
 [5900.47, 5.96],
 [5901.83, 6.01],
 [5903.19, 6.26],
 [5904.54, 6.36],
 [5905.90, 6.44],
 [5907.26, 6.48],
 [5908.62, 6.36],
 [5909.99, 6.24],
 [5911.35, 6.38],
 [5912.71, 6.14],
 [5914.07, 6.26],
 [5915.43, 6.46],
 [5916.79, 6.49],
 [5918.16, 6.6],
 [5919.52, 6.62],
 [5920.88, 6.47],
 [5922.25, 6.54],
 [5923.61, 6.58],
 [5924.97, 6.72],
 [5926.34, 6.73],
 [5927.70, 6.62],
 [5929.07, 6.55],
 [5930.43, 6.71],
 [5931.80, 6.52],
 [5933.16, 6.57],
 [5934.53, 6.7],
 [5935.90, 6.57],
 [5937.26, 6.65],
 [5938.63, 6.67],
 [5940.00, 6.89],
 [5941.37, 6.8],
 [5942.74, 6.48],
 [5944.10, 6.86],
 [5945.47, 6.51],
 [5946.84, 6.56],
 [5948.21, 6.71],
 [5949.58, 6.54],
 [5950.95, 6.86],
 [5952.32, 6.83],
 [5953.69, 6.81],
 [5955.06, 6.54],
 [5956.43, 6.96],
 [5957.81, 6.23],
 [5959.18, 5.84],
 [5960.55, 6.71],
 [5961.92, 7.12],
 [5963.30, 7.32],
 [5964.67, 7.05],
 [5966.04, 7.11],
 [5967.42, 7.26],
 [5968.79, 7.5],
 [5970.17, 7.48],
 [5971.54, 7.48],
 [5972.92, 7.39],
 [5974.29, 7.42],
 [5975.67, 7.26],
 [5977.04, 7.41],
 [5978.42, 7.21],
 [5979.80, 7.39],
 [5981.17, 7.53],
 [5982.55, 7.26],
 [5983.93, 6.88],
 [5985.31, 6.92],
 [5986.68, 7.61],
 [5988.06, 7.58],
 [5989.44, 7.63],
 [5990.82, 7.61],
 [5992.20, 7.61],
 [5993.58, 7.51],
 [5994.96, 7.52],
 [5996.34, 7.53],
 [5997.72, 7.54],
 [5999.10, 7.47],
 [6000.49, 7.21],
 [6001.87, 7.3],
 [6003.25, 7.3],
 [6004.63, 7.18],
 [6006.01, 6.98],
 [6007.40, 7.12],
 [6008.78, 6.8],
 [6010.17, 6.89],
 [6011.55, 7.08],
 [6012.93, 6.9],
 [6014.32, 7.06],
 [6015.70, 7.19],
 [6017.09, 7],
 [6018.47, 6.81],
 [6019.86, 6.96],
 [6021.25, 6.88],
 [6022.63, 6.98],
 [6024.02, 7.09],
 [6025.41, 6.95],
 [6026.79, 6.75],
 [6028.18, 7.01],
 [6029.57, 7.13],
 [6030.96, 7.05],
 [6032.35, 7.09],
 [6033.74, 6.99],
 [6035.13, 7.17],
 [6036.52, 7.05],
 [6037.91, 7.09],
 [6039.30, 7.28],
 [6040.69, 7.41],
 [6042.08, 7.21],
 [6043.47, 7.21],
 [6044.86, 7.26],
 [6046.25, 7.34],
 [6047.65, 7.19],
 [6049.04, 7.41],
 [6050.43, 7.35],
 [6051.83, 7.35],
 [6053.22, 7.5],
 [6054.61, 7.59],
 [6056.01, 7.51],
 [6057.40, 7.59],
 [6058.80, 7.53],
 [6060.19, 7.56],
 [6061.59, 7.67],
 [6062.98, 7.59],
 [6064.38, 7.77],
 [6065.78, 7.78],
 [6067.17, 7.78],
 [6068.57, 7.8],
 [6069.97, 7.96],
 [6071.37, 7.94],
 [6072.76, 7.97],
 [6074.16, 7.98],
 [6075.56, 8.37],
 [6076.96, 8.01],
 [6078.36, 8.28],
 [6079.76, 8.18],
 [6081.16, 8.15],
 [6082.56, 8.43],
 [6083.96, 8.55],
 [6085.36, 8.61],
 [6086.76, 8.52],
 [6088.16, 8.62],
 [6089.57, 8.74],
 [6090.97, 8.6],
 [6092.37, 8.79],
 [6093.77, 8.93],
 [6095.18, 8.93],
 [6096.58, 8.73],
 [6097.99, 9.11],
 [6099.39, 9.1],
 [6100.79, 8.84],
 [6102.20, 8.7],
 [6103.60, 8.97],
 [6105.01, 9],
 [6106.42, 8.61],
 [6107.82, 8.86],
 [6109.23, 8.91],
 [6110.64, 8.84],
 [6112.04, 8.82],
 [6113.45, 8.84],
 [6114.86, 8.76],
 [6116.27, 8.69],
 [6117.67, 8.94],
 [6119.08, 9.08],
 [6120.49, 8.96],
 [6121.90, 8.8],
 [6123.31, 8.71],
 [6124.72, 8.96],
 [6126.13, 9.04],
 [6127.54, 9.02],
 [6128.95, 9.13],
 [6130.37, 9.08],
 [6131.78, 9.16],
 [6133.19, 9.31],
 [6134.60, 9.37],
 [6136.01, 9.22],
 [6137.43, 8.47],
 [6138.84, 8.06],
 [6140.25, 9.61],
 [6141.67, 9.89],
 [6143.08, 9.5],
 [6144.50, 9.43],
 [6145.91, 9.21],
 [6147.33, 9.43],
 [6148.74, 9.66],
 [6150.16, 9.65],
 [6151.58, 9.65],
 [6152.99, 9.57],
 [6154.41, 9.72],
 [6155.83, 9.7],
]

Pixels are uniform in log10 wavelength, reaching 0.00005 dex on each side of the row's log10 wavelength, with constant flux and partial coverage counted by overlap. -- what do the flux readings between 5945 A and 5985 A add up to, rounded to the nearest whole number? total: 203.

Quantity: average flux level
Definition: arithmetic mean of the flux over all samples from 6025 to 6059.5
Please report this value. 7.24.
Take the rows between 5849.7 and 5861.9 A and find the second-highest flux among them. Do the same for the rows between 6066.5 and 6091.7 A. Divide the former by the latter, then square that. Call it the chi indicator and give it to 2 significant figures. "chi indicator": 0.50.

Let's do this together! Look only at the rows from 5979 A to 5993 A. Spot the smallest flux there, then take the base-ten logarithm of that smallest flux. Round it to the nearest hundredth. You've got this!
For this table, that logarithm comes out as 0.84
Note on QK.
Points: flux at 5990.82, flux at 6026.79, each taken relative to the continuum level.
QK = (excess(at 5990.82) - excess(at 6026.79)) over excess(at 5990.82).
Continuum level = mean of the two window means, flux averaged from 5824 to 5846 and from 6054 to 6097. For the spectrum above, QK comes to 2.0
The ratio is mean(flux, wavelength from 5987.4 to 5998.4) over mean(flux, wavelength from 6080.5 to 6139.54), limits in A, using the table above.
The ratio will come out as 0.86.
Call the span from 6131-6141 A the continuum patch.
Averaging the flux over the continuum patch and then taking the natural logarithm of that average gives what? 2.20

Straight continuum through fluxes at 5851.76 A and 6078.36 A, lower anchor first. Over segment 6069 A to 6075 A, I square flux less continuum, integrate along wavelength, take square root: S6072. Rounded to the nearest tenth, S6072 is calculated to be 0.6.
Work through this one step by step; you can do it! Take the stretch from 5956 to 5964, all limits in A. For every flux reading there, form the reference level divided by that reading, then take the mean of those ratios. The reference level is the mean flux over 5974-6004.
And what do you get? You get 1.11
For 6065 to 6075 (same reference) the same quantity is 0.94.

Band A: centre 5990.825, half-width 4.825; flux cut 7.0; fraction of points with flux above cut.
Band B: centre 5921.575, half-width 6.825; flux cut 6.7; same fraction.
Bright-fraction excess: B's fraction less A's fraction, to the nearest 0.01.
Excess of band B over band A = -0.80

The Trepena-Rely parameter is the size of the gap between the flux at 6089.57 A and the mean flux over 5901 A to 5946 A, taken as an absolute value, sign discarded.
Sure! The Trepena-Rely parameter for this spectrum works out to 2.2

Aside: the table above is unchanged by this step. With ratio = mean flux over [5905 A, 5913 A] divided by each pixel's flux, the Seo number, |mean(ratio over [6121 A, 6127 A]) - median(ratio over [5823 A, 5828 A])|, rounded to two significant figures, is 0.29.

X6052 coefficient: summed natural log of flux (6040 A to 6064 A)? 34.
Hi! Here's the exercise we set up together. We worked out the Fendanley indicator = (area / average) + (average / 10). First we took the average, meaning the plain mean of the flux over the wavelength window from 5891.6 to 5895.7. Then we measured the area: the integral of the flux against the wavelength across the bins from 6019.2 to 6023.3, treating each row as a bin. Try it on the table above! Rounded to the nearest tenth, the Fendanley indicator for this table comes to 5.2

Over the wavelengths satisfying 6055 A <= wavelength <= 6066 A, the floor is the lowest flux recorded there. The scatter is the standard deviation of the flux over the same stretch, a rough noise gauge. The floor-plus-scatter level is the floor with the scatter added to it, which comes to 7.61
